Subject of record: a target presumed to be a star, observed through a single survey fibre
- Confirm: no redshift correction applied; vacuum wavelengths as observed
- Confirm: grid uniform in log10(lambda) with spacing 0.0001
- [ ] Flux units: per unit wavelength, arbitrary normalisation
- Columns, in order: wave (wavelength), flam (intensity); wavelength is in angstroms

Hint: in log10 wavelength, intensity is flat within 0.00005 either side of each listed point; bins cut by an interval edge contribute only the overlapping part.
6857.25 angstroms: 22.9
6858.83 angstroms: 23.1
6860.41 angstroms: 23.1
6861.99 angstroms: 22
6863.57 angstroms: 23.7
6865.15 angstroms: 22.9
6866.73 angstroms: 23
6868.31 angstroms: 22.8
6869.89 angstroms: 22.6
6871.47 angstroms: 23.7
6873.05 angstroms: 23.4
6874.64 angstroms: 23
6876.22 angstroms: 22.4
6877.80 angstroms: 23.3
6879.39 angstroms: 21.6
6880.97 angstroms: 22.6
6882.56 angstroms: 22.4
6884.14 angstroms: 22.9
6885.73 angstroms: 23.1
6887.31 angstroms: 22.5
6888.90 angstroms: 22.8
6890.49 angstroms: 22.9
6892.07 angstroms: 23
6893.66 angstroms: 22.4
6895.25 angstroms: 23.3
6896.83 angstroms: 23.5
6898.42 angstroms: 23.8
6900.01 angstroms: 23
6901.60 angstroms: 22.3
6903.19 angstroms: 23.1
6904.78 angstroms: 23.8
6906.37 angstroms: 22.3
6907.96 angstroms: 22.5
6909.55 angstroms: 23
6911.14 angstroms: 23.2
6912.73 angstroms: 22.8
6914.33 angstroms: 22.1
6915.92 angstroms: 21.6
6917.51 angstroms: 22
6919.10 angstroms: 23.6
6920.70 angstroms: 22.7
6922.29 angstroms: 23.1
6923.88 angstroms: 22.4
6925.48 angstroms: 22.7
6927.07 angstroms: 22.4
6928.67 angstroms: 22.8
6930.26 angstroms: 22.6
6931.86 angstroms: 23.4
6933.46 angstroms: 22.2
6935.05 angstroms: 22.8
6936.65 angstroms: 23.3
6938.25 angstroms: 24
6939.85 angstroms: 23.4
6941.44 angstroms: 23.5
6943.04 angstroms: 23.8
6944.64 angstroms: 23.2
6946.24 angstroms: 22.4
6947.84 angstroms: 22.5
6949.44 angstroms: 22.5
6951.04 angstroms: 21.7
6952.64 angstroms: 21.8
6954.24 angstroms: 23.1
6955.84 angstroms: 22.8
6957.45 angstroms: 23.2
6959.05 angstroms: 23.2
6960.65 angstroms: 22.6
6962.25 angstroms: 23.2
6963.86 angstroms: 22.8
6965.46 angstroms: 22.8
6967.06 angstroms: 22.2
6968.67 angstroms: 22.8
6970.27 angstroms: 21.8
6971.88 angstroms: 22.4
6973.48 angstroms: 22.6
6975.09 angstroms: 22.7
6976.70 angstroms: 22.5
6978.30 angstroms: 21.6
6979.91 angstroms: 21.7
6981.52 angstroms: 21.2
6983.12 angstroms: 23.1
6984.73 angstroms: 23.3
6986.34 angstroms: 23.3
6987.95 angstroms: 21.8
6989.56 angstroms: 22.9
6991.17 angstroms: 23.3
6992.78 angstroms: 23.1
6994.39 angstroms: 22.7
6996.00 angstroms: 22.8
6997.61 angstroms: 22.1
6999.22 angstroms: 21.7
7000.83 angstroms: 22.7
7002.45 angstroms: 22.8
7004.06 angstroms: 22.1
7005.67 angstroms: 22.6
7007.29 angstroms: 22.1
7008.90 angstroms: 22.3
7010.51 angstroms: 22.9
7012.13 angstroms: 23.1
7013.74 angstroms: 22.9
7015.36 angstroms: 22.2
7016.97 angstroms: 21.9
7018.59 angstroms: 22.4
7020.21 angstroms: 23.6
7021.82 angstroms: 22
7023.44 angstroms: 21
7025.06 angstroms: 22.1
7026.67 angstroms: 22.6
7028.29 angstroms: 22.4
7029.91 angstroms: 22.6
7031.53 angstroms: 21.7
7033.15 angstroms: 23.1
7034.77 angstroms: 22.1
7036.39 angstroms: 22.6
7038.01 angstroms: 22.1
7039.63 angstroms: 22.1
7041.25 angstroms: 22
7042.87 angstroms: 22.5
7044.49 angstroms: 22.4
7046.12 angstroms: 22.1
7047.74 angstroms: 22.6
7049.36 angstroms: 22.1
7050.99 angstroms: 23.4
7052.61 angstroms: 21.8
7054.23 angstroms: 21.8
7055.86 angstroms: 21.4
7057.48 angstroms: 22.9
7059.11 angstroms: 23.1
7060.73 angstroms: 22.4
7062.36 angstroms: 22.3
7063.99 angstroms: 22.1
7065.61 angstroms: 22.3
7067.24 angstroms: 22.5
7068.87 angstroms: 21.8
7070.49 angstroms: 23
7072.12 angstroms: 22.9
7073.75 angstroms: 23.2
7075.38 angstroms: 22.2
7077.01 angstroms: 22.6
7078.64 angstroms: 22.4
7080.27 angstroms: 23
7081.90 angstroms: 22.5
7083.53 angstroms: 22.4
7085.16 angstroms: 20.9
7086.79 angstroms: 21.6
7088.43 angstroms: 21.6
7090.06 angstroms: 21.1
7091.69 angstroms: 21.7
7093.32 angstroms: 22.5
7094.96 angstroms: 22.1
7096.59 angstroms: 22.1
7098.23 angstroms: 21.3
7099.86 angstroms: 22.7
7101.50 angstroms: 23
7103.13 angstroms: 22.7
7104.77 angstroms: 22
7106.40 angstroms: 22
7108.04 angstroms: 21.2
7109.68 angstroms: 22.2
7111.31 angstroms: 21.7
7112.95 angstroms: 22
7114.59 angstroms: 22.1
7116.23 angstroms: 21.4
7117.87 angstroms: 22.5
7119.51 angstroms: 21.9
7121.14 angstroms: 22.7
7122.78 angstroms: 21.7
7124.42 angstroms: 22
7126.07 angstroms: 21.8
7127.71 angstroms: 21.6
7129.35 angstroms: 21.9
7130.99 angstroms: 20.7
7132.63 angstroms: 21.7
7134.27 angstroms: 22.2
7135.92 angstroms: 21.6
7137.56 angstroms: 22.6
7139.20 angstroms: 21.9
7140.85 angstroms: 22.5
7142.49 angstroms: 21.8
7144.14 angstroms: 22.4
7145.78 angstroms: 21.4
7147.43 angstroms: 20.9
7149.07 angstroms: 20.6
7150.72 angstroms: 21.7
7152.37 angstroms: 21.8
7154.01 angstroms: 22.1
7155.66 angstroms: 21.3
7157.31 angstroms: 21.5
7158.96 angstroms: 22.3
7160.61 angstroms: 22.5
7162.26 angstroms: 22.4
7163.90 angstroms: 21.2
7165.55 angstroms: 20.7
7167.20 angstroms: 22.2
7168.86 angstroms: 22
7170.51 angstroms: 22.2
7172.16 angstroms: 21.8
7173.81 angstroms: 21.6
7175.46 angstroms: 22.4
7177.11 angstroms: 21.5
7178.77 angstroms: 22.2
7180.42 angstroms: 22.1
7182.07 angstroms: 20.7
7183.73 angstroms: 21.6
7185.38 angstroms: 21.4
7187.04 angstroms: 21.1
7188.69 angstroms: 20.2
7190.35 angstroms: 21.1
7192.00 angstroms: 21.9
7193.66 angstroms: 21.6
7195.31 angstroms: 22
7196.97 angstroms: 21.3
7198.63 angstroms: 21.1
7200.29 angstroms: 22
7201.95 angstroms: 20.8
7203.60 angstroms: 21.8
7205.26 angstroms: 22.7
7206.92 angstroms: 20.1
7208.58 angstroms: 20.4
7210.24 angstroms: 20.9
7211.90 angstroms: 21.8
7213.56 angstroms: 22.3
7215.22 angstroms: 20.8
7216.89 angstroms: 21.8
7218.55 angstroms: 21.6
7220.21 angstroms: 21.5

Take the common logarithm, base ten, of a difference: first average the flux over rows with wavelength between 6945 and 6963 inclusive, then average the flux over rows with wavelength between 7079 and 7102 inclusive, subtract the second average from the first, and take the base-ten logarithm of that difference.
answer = -0.2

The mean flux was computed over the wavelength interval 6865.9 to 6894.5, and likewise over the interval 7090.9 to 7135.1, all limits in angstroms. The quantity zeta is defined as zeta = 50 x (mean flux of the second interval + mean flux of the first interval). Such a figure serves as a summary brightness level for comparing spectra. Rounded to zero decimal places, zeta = 2239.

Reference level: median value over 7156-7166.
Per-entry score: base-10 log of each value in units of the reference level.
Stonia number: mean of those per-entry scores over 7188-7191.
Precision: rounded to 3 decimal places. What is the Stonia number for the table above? -0.026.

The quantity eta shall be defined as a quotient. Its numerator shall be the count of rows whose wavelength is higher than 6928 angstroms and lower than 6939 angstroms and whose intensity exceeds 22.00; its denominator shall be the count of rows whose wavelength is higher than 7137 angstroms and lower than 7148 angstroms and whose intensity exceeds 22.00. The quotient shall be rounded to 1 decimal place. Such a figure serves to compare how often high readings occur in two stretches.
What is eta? 2.3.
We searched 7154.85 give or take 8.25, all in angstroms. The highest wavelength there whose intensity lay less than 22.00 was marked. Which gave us 7157.31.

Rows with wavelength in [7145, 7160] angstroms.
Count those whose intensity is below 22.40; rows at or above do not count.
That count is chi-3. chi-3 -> 9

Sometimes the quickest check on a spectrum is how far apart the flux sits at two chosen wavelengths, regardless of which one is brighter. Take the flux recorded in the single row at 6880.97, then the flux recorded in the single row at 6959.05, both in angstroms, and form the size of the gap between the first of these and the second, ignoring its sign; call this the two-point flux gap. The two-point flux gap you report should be 0.6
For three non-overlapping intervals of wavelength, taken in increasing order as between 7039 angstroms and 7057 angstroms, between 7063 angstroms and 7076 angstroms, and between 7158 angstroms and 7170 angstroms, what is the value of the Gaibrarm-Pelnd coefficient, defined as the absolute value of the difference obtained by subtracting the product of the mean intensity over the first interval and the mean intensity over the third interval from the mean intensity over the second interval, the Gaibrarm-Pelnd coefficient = 464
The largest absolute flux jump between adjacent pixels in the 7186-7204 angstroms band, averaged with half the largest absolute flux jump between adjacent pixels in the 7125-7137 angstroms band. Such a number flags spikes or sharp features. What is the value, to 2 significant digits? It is 0.90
